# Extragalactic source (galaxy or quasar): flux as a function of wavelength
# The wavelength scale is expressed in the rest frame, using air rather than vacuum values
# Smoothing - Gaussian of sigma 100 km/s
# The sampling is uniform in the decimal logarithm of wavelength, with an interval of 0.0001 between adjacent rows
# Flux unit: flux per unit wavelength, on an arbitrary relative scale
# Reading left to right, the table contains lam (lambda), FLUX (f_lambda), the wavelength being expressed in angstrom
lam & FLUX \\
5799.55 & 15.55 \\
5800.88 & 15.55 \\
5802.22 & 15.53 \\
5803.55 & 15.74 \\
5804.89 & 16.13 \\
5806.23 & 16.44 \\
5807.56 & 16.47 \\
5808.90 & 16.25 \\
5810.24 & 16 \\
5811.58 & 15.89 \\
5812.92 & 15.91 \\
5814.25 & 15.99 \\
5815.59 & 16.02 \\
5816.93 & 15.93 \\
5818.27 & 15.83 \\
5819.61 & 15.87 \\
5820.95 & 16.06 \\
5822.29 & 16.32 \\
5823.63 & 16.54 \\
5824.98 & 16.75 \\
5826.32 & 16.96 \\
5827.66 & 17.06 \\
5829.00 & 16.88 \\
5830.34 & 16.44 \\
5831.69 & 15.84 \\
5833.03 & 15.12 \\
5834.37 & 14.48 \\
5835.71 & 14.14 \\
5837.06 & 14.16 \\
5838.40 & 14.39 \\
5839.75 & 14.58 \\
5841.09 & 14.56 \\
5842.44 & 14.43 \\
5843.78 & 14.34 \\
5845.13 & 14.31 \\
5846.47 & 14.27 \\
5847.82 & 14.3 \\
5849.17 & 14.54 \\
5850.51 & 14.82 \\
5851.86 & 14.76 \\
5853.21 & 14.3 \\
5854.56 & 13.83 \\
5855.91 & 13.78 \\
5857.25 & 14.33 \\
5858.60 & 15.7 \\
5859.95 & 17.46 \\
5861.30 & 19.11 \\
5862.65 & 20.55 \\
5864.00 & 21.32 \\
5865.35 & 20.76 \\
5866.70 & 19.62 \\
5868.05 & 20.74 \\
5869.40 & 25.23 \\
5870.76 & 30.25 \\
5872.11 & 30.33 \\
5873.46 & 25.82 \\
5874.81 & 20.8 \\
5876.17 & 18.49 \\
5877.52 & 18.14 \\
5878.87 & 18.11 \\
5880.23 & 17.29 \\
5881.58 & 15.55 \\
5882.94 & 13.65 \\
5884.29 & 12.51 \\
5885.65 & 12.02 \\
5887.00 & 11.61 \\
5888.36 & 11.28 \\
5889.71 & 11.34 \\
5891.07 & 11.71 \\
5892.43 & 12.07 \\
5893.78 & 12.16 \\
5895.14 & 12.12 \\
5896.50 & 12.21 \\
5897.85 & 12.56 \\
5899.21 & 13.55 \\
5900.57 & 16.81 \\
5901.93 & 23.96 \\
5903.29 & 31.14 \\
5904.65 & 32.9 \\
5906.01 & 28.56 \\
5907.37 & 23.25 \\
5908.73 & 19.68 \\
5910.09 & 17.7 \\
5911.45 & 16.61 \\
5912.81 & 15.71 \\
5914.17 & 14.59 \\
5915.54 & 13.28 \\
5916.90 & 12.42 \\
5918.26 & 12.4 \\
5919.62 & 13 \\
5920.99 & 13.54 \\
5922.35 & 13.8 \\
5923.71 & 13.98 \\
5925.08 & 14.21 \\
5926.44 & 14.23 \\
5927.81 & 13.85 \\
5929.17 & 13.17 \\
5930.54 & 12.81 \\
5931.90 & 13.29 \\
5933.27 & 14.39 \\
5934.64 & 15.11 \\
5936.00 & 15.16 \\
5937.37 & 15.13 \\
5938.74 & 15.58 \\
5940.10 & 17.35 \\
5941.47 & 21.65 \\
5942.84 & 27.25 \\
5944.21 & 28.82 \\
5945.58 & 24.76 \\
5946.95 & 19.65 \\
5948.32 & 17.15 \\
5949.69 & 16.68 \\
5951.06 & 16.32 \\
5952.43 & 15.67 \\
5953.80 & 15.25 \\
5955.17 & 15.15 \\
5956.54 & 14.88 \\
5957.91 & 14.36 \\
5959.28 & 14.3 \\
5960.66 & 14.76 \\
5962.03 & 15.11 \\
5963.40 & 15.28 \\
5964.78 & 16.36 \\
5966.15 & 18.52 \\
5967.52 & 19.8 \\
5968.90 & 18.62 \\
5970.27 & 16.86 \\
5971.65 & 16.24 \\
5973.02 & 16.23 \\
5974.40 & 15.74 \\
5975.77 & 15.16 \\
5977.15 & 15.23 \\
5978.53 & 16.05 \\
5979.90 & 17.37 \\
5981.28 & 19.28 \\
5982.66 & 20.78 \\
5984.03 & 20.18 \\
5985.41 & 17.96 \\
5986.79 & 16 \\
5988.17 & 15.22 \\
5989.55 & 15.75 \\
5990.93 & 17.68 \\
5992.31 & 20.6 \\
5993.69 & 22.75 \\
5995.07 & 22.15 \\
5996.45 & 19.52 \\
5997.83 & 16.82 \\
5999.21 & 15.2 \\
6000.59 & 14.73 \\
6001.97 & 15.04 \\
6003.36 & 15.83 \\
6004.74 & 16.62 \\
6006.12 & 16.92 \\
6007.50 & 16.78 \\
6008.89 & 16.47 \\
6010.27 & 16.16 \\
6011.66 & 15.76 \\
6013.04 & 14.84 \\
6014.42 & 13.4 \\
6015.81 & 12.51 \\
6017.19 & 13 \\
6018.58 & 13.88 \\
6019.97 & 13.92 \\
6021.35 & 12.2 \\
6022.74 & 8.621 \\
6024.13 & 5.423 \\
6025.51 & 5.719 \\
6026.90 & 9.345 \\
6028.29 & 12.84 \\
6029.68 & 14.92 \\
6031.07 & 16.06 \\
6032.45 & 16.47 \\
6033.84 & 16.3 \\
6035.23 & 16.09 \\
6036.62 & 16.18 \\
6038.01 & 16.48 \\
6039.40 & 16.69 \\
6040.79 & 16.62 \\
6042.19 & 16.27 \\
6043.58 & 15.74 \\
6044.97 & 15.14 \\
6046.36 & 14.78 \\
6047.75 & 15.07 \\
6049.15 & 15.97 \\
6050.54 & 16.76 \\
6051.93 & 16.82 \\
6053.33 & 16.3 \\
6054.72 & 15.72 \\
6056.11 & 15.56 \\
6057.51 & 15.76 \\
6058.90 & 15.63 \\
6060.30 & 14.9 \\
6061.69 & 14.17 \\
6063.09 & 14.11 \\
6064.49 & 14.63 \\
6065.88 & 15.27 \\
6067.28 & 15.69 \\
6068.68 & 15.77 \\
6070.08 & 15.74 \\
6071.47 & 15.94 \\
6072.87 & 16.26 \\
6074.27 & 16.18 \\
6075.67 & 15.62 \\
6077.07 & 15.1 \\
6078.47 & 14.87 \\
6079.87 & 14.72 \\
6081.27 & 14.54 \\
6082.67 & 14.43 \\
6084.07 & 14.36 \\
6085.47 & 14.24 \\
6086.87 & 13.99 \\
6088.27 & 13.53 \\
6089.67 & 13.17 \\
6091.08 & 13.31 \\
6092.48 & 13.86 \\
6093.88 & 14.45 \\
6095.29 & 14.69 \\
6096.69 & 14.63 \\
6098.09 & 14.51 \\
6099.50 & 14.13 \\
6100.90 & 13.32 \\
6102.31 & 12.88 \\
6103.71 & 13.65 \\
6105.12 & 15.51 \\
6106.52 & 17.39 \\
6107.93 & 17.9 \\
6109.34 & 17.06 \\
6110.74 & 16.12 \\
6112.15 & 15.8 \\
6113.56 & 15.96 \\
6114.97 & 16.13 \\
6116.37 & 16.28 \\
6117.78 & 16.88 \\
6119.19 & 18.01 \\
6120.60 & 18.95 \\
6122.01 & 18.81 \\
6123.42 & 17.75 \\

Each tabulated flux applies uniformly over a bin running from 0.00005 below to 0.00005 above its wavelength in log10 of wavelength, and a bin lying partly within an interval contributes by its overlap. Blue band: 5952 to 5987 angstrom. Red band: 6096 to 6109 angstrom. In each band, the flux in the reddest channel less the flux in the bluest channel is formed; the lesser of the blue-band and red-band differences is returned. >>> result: 0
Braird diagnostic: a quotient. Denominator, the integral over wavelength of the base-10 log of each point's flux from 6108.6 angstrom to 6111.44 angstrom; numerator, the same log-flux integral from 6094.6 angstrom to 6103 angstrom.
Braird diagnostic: 2.8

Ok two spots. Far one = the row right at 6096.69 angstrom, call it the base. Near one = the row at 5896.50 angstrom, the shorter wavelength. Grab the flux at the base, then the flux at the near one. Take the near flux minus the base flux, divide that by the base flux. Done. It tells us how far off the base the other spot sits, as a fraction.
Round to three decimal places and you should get -0.165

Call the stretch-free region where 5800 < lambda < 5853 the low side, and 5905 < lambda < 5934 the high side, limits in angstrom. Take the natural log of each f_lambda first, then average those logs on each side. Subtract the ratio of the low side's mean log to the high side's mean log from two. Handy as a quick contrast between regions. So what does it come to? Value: 0.99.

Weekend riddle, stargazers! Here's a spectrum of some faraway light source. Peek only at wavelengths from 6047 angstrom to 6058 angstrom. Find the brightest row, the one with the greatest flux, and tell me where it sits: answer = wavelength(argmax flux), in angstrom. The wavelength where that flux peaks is 6051.93 angstrom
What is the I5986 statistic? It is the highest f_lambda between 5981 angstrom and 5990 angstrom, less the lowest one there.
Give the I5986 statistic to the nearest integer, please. 6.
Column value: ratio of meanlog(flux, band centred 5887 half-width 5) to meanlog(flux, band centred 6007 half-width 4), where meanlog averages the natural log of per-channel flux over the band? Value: 0.89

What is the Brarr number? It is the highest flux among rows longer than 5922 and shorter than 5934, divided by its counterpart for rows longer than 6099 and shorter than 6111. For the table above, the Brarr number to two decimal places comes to 0.80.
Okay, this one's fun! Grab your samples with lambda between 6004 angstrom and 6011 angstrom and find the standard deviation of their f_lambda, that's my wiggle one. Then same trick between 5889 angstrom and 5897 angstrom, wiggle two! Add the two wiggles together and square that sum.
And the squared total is 0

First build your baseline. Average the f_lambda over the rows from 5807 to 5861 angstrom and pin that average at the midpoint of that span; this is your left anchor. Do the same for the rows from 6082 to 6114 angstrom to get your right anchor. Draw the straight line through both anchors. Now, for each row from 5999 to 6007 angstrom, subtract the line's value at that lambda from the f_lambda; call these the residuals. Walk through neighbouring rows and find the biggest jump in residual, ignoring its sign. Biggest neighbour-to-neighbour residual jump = 0.79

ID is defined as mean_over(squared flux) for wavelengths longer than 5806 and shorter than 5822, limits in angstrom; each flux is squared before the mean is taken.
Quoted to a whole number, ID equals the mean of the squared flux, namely 258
